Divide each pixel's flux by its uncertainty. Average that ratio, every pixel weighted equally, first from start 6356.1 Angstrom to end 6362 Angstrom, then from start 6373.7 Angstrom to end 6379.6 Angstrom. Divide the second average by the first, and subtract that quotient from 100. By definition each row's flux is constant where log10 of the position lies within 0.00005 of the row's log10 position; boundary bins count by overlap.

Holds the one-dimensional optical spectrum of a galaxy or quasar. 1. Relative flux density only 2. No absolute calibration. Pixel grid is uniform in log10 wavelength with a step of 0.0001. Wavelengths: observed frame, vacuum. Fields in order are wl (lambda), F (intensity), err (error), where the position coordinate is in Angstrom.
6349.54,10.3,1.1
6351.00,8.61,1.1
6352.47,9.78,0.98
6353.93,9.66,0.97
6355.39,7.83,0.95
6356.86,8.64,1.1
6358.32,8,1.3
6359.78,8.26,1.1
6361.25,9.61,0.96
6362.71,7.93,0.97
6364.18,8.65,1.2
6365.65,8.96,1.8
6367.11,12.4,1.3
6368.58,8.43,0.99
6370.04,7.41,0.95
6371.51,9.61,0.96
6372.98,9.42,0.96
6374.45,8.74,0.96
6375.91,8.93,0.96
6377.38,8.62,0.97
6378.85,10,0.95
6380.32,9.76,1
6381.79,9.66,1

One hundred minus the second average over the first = 98.80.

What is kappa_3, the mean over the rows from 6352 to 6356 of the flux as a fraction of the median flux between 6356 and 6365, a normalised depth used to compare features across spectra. 1.08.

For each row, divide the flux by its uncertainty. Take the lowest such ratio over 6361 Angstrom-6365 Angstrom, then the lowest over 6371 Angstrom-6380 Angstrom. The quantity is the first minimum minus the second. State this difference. -1.7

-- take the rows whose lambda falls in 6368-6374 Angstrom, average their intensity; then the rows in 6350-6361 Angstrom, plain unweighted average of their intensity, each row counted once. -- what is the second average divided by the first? 1.00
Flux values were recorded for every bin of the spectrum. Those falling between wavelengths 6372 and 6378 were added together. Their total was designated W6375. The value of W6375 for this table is 36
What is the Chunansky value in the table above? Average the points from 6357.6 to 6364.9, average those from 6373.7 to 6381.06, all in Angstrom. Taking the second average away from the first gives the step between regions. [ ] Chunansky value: -0.7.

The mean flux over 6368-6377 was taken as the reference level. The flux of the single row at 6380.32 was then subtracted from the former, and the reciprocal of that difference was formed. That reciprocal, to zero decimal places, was -1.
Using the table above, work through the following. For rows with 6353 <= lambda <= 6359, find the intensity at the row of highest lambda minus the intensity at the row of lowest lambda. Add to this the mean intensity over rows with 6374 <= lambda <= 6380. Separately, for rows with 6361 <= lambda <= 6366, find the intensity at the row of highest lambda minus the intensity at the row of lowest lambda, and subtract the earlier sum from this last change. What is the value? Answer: -8.1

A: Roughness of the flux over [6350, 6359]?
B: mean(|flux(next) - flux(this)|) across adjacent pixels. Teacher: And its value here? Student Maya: 0.91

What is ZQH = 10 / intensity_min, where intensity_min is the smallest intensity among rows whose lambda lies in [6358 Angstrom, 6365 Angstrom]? 1.26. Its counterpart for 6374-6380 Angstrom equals 1.16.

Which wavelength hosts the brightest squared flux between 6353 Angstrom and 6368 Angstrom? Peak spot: 6367.11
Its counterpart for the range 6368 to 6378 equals 6371.51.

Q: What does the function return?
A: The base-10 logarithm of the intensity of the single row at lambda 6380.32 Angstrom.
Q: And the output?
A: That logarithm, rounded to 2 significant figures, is 0.99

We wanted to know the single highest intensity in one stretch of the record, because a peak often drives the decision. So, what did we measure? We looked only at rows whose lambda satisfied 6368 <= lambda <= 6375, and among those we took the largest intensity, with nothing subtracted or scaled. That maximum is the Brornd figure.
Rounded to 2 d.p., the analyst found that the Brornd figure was 9.61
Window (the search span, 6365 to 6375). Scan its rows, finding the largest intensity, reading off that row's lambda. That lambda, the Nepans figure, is 6367.11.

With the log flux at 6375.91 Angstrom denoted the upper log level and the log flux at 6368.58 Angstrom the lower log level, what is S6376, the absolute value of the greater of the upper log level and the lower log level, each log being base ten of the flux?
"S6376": 0.95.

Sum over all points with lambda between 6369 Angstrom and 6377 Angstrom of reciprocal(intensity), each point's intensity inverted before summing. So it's 0.572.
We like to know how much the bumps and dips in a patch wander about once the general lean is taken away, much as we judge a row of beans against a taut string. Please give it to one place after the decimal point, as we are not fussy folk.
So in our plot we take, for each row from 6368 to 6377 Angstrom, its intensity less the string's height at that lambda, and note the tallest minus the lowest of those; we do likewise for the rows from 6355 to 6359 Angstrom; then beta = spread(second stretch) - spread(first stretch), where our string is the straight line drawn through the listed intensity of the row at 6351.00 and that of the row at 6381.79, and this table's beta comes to -1.4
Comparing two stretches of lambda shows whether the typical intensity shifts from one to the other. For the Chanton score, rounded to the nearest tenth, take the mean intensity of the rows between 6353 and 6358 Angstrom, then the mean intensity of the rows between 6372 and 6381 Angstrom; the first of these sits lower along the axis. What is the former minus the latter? -0.5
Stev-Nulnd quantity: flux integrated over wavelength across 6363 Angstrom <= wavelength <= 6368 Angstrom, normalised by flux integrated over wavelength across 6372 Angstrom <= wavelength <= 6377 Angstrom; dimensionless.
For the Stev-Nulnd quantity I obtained 1.1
